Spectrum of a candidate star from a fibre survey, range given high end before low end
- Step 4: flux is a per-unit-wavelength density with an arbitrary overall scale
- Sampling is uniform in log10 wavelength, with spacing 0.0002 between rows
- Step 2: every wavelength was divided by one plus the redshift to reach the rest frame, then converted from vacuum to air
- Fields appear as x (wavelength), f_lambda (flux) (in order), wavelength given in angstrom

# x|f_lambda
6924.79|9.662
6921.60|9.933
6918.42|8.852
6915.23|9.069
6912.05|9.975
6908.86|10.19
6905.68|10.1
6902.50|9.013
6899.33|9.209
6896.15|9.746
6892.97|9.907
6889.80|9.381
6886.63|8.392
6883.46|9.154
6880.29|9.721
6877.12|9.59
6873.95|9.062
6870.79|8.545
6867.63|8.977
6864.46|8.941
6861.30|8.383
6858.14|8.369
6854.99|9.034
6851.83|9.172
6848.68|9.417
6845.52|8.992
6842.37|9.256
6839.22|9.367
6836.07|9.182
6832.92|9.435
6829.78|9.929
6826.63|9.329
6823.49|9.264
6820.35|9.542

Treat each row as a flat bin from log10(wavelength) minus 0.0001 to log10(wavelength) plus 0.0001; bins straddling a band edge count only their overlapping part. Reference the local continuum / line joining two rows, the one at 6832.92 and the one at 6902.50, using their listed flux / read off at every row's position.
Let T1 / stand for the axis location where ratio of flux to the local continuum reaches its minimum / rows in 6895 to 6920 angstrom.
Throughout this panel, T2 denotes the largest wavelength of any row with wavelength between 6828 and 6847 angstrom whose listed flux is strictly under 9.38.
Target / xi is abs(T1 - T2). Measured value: 72.9 angstrom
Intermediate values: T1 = 6918.42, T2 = 6845.52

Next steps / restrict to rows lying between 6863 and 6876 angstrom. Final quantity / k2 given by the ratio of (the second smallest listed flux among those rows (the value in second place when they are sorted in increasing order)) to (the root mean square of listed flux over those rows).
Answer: 1.01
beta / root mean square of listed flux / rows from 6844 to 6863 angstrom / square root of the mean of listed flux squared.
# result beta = 8.90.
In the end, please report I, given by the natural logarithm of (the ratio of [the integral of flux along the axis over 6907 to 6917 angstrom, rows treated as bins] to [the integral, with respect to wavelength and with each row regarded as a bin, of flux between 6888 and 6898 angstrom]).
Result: 0.0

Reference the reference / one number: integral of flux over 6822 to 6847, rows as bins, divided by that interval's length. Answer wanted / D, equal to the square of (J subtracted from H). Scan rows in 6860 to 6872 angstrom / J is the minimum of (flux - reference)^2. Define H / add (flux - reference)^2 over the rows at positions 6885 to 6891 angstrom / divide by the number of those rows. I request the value 0.10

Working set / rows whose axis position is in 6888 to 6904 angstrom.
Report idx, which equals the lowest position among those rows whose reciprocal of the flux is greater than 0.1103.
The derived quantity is 6902.50 angstrom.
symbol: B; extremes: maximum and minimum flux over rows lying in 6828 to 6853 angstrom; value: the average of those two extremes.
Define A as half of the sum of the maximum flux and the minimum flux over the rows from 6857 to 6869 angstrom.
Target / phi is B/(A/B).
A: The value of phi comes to 10.3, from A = 8.7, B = 9.46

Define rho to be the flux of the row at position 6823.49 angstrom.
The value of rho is 9.264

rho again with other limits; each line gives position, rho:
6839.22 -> 9.367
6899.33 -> 9.209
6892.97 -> 9.907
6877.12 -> 9.59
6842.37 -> 9.256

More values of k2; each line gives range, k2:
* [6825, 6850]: 0.98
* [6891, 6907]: 0.96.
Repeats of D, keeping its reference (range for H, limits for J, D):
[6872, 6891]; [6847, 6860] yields 0.04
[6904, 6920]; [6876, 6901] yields 0.16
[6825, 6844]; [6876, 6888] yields 0.00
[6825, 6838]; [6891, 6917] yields 0.01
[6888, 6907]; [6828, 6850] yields 0.04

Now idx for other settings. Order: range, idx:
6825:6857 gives 6845.52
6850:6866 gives 6854.99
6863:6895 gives 6864.46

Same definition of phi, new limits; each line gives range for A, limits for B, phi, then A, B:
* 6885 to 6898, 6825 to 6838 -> 10.0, 9.1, 9.56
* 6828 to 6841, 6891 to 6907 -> 9.6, 9.6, 9.56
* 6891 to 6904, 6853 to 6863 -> 8.0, 9.5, 8.70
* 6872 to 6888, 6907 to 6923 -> 10.0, 9.1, 9.52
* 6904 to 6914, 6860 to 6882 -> 8.1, 10.1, 9.05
